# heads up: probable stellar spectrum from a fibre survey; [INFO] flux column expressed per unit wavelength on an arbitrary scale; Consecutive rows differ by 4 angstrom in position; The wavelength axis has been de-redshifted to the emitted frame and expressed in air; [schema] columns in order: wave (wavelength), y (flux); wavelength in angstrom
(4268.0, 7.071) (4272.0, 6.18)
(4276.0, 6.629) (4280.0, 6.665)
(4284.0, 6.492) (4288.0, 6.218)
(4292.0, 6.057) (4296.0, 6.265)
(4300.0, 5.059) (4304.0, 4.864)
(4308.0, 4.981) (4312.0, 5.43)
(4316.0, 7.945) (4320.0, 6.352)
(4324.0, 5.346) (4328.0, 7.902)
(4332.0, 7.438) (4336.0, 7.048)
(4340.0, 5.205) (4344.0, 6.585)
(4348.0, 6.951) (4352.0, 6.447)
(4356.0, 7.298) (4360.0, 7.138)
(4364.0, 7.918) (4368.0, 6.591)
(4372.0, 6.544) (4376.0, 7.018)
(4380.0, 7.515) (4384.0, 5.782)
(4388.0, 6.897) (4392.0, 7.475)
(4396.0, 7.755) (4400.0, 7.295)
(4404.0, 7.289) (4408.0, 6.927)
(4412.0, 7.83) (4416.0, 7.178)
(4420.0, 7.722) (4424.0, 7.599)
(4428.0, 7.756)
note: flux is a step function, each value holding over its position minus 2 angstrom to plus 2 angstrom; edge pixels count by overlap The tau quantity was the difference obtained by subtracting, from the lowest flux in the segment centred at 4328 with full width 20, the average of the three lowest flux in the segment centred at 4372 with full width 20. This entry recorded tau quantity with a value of -1.4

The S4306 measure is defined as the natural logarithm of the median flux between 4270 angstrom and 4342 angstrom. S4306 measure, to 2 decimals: 1.83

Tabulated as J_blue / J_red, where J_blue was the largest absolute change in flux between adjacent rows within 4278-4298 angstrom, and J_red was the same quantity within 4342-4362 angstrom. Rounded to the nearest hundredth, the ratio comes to 0.32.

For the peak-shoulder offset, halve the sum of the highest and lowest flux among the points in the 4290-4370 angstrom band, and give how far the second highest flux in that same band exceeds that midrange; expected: 1.5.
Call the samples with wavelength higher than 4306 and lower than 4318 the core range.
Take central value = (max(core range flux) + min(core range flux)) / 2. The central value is 6.5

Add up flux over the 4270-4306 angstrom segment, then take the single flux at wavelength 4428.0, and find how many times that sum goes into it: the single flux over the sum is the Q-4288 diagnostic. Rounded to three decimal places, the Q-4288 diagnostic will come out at 0.142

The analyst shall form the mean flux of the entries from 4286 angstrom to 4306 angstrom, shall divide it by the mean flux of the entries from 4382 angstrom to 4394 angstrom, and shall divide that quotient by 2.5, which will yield 0.339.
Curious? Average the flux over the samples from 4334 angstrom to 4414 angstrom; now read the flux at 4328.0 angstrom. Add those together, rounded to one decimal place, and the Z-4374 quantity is 14.9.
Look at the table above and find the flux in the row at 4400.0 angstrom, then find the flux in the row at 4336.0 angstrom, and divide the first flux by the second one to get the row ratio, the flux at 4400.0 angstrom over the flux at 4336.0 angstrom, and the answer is 1.04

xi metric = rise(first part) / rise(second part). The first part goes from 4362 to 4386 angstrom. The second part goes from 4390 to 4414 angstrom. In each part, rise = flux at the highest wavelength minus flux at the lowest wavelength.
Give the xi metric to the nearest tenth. -6.0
